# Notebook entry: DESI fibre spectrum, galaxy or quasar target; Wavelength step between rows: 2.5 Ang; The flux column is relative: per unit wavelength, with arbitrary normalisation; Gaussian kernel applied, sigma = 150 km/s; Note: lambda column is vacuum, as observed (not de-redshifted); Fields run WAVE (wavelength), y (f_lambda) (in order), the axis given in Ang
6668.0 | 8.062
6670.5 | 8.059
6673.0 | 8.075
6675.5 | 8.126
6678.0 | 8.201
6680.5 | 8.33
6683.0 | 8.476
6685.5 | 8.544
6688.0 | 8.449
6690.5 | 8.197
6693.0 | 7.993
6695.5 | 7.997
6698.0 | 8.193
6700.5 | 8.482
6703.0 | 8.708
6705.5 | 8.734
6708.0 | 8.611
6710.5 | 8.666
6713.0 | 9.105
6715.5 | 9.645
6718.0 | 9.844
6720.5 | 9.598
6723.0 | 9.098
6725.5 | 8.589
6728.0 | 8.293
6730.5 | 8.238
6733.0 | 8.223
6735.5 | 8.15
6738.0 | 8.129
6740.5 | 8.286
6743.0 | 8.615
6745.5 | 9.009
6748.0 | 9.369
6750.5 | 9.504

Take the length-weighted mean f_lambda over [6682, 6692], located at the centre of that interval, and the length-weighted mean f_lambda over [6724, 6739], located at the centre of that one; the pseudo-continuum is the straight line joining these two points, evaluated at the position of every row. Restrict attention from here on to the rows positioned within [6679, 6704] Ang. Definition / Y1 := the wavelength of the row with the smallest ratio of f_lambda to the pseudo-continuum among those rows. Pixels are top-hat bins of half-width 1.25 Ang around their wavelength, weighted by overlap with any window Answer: 6693.0 Ang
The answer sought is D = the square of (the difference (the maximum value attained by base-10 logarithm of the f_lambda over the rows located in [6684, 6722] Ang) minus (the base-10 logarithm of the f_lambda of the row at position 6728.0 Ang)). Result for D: 0.0055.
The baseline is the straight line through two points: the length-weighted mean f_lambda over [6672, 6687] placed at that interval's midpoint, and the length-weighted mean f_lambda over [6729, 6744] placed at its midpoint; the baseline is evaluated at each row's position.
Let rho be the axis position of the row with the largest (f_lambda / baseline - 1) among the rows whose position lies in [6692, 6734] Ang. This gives 6718.0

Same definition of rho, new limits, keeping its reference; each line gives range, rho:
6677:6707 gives 6705.5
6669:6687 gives 6685.5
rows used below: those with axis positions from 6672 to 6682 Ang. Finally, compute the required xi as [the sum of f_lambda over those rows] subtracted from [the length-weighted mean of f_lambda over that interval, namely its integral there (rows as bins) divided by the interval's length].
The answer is -24.5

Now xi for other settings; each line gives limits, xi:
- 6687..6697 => -24.5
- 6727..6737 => -24.7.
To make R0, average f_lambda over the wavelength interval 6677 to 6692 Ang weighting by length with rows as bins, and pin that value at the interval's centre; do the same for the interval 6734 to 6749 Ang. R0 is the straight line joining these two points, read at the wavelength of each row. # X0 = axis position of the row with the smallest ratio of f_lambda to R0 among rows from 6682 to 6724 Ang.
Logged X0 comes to 6695.5 Ang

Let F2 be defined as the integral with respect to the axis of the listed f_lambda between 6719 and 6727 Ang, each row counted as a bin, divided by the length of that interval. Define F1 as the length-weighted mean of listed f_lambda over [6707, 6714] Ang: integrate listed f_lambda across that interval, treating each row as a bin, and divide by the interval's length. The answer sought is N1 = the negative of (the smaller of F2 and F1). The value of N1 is -8.8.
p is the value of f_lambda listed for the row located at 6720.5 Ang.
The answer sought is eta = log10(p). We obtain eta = 0.982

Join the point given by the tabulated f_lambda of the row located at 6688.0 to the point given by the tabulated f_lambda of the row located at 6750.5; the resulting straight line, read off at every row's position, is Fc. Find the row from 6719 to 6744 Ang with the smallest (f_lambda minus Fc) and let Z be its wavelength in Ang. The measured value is 6738.0 Ang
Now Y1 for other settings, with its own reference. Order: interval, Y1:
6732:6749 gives 6738.0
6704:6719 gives 6708.0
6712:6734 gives 6733.0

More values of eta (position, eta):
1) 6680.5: 0.921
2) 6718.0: 0.993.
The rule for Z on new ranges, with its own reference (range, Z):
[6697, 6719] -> 6698.0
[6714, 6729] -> 6728.0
